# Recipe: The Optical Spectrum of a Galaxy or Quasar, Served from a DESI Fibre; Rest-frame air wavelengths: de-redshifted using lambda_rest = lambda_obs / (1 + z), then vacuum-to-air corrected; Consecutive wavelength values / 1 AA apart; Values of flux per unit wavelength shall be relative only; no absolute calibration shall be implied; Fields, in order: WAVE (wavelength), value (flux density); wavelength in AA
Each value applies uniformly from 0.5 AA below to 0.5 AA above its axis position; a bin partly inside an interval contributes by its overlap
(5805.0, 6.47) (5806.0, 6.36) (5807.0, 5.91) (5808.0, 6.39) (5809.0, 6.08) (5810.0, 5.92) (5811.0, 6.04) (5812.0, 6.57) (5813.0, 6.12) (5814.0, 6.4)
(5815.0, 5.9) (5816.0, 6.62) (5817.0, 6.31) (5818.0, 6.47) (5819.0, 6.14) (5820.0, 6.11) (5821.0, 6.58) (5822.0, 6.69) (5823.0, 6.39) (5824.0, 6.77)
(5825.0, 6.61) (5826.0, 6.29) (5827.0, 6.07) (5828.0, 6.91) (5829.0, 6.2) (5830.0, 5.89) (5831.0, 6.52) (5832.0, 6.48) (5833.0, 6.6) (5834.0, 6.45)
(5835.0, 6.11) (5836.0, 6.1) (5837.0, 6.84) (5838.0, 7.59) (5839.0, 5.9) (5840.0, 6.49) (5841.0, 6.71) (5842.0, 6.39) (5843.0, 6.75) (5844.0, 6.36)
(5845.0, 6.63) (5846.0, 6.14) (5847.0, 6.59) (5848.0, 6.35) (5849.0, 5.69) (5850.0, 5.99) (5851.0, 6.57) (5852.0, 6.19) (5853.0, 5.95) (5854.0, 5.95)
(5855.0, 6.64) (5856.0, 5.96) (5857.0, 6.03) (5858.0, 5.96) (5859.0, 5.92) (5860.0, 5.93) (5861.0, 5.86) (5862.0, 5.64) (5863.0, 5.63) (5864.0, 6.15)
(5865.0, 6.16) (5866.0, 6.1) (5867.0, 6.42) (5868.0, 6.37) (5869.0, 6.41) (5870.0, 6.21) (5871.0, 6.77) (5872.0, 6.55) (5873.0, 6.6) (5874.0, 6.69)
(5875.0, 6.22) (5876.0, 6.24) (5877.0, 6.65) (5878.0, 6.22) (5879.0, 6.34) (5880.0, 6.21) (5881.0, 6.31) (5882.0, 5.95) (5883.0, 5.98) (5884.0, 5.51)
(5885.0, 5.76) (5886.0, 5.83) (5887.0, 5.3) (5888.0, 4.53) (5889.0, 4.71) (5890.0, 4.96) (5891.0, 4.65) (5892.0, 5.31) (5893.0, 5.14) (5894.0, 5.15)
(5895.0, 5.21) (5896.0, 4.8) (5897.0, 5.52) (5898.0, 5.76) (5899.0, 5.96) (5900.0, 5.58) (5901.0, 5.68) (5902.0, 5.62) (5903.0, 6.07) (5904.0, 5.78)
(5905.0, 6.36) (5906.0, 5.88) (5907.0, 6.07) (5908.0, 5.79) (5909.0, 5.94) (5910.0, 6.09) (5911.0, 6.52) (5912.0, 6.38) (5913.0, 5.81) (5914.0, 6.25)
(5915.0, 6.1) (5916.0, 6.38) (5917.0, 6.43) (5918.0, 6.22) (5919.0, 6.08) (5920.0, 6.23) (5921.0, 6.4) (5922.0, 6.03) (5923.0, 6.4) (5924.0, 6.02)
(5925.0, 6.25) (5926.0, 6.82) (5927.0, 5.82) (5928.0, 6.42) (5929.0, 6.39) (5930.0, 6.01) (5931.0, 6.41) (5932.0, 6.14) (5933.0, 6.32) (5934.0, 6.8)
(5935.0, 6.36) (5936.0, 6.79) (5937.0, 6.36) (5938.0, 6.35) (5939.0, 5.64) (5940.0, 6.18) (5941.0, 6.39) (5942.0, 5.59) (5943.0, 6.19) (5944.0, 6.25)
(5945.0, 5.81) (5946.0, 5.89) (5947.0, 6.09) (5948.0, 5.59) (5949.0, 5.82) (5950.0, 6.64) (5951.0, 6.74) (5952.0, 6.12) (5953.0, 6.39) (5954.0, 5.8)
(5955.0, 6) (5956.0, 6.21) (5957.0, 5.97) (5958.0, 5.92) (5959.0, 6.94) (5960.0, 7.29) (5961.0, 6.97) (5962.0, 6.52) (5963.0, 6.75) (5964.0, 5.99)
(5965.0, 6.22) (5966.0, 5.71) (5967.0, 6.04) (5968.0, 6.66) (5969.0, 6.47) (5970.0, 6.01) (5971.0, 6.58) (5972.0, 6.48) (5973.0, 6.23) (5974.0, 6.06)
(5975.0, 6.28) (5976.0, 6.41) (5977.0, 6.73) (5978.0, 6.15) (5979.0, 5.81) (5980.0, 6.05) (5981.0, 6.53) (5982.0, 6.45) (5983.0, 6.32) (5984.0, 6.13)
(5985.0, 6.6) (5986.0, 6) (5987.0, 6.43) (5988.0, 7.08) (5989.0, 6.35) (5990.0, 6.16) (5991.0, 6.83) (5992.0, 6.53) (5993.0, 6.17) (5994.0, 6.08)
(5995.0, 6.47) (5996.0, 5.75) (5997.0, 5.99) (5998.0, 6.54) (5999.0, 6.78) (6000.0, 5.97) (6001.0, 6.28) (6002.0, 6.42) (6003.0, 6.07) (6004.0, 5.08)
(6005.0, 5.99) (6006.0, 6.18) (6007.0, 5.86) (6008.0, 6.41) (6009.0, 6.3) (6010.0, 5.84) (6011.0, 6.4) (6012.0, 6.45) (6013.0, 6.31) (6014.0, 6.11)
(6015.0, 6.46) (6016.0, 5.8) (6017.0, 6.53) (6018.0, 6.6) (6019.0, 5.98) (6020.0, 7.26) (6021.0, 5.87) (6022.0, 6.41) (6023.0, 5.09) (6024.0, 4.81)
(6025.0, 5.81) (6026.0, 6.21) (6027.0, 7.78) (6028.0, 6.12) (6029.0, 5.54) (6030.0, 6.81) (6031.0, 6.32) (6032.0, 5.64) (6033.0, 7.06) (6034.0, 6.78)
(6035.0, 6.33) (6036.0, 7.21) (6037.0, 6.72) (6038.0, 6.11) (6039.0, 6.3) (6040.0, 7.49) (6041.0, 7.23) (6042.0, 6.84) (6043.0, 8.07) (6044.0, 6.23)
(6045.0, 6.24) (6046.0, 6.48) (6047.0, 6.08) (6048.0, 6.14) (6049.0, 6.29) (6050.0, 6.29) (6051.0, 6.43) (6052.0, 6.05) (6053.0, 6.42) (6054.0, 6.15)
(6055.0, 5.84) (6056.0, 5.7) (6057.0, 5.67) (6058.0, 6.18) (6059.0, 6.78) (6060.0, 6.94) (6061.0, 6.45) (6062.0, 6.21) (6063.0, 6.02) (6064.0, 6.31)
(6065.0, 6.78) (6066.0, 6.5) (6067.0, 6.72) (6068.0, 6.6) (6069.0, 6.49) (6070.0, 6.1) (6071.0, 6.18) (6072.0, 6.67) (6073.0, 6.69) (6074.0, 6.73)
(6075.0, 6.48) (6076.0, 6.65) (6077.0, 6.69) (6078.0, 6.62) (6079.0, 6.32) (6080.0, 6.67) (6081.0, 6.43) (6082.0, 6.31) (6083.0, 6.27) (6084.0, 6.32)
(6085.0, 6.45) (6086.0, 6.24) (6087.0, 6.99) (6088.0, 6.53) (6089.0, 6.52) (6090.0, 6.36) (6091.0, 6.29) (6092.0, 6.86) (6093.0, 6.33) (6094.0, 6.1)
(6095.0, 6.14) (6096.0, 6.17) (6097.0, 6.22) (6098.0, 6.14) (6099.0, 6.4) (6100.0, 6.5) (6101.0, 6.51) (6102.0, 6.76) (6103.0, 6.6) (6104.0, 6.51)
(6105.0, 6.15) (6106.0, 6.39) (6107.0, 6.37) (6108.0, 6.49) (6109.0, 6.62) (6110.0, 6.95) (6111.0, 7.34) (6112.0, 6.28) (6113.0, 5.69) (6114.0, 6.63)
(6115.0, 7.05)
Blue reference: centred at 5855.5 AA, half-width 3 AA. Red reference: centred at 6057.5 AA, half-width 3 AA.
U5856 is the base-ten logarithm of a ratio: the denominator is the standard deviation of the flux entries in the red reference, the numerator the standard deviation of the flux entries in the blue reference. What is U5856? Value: -0.31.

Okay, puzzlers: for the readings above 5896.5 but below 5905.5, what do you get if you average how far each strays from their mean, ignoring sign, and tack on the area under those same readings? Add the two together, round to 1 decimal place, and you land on 52.5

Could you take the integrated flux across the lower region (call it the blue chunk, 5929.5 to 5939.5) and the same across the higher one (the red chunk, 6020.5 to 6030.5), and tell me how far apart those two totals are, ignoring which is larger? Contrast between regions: 3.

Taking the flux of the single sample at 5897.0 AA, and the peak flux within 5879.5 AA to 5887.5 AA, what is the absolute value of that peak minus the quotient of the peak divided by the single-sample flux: 5.2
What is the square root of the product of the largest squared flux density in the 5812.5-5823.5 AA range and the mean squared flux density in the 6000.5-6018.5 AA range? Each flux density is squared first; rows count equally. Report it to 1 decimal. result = 41.4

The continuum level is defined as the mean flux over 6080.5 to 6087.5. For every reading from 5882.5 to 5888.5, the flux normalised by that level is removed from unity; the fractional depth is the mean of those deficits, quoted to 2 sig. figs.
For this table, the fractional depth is 0.15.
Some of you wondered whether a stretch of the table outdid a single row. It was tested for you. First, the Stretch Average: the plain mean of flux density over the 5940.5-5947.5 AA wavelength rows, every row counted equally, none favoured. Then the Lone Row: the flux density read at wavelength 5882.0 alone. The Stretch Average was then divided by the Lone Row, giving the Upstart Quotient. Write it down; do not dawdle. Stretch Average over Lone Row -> 1.01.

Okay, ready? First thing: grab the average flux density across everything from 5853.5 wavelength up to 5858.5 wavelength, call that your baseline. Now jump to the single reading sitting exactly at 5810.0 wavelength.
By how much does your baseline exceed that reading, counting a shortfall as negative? 0.19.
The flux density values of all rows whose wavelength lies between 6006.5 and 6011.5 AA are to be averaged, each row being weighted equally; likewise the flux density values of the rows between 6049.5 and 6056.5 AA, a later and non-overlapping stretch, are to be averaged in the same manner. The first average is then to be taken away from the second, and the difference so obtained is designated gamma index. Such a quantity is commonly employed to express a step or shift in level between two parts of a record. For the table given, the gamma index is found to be 0.0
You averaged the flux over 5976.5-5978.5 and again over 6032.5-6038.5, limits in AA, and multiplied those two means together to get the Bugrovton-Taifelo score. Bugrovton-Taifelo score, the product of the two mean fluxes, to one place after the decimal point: 43.2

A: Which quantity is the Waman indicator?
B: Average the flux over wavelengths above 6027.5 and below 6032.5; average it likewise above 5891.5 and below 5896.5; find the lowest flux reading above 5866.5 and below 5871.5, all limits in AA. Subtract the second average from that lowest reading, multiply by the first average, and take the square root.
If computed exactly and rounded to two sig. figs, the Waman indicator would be 2.6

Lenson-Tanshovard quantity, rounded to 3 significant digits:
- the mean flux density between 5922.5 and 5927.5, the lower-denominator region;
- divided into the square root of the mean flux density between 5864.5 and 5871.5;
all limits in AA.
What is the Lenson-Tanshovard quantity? 0.402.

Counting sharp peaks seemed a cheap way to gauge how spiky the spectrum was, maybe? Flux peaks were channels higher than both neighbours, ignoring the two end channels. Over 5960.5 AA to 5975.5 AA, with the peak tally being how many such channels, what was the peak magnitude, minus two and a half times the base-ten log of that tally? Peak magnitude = -1.5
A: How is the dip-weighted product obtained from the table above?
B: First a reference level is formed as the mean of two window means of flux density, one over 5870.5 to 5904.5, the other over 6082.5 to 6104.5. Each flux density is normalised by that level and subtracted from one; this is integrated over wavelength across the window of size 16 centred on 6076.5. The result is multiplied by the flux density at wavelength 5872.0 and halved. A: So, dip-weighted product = -3.4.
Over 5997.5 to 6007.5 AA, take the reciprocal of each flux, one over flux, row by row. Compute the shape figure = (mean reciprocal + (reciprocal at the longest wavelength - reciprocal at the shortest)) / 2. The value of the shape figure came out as 0.091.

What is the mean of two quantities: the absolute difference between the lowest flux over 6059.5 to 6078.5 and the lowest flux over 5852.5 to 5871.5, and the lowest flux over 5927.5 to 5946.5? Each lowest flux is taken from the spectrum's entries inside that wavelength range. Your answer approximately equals 2.99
